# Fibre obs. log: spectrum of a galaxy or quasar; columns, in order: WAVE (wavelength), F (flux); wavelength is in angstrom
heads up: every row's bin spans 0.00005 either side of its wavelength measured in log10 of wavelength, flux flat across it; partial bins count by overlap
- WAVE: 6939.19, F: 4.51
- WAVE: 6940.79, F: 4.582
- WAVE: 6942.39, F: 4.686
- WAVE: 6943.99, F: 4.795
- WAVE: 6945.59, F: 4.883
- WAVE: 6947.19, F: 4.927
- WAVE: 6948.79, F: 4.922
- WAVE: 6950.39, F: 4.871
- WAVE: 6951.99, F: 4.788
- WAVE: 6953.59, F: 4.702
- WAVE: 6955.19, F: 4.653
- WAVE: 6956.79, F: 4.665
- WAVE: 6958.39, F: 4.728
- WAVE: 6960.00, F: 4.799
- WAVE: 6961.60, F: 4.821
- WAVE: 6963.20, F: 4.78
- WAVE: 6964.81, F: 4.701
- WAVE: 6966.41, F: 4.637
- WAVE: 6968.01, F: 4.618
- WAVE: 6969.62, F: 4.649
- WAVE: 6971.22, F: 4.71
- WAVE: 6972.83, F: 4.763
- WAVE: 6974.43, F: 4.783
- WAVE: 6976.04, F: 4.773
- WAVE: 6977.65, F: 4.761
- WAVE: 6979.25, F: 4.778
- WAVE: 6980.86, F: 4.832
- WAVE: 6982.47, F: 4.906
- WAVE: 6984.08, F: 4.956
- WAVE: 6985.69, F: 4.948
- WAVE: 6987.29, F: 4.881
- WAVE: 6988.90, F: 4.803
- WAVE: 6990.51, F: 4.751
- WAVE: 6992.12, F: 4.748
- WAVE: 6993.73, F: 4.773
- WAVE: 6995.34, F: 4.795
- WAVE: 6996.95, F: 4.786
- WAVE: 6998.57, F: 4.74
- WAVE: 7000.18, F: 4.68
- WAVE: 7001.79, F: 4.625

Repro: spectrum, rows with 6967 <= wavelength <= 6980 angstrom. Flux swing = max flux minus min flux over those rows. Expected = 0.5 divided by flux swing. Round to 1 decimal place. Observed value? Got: 3.0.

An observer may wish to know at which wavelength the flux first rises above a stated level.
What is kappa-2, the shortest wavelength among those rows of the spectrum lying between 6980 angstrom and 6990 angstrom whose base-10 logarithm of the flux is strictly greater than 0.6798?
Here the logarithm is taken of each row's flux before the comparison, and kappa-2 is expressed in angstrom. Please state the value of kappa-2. 6980.86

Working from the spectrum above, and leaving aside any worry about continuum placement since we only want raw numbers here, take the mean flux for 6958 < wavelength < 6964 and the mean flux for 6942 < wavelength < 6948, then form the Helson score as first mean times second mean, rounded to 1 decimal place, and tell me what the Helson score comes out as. 23.1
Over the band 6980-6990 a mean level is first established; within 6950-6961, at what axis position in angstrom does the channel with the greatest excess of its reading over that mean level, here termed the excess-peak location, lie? 6950.39 angstrom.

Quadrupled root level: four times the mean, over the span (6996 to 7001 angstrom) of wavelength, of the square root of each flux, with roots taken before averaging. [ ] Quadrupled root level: 8.70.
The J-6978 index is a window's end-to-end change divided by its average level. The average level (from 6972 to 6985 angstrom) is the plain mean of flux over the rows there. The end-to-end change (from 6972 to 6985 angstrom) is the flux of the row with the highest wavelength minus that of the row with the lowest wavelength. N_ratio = 0.04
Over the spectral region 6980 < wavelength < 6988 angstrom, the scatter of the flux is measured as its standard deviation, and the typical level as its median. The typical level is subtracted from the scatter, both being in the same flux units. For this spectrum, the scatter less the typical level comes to -4.86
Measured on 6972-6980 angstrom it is -4.76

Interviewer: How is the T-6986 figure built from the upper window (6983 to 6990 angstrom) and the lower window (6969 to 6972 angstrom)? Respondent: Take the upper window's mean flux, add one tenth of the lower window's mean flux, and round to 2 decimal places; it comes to 5.36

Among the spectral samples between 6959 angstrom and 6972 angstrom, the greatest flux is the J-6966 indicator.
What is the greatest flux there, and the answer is 4.821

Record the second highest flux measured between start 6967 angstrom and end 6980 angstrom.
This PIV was 4.778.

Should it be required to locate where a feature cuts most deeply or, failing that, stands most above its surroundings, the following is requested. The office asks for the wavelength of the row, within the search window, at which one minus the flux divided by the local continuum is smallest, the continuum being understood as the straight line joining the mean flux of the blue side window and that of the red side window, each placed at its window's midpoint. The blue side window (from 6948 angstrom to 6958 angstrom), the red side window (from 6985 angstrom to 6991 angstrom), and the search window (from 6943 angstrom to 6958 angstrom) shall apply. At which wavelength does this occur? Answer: 6947.19 angstrom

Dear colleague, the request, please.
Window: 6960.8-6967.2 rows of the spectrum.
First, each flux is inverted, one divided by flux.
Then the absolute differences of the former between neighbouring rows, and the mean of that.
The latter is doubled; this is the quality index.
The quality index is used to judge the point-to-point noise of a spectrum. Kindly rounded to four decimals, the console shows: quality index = 0.0055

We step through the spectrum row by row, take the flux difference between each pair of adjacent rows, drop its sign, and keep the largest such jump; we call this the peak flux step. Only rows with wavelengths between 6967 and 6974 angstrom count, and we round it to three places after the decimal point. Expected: 0.061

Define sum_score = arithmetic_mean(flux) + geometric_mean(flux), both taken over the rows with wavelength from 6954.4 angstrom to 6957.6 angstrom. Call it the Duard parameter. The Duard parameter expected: 9.32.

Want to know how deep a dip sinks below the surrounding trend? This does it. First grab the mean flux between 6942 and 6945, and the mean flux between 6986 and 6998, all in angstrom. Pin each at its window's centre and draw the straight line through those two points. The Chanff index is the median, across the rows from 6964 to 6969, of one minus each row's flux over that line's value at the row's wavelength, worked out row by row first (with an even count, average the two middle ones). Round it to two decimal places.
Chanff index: 0.03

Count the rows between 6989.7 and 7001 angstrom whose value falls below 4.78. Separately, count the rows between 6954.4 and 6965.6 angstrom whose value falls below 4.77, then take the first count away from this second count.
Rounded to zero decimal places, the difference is -1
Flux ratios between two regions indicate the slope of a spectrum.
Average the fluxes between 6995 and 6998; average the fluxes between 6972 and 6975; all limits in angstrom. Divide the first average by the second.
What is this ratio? 1.00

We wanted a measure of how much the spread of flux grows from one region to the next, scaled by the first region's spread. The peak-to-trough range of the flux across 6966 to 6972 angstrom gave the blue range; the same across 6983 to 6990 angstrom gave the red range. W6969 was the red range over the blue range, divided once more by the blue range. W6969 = 18.1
